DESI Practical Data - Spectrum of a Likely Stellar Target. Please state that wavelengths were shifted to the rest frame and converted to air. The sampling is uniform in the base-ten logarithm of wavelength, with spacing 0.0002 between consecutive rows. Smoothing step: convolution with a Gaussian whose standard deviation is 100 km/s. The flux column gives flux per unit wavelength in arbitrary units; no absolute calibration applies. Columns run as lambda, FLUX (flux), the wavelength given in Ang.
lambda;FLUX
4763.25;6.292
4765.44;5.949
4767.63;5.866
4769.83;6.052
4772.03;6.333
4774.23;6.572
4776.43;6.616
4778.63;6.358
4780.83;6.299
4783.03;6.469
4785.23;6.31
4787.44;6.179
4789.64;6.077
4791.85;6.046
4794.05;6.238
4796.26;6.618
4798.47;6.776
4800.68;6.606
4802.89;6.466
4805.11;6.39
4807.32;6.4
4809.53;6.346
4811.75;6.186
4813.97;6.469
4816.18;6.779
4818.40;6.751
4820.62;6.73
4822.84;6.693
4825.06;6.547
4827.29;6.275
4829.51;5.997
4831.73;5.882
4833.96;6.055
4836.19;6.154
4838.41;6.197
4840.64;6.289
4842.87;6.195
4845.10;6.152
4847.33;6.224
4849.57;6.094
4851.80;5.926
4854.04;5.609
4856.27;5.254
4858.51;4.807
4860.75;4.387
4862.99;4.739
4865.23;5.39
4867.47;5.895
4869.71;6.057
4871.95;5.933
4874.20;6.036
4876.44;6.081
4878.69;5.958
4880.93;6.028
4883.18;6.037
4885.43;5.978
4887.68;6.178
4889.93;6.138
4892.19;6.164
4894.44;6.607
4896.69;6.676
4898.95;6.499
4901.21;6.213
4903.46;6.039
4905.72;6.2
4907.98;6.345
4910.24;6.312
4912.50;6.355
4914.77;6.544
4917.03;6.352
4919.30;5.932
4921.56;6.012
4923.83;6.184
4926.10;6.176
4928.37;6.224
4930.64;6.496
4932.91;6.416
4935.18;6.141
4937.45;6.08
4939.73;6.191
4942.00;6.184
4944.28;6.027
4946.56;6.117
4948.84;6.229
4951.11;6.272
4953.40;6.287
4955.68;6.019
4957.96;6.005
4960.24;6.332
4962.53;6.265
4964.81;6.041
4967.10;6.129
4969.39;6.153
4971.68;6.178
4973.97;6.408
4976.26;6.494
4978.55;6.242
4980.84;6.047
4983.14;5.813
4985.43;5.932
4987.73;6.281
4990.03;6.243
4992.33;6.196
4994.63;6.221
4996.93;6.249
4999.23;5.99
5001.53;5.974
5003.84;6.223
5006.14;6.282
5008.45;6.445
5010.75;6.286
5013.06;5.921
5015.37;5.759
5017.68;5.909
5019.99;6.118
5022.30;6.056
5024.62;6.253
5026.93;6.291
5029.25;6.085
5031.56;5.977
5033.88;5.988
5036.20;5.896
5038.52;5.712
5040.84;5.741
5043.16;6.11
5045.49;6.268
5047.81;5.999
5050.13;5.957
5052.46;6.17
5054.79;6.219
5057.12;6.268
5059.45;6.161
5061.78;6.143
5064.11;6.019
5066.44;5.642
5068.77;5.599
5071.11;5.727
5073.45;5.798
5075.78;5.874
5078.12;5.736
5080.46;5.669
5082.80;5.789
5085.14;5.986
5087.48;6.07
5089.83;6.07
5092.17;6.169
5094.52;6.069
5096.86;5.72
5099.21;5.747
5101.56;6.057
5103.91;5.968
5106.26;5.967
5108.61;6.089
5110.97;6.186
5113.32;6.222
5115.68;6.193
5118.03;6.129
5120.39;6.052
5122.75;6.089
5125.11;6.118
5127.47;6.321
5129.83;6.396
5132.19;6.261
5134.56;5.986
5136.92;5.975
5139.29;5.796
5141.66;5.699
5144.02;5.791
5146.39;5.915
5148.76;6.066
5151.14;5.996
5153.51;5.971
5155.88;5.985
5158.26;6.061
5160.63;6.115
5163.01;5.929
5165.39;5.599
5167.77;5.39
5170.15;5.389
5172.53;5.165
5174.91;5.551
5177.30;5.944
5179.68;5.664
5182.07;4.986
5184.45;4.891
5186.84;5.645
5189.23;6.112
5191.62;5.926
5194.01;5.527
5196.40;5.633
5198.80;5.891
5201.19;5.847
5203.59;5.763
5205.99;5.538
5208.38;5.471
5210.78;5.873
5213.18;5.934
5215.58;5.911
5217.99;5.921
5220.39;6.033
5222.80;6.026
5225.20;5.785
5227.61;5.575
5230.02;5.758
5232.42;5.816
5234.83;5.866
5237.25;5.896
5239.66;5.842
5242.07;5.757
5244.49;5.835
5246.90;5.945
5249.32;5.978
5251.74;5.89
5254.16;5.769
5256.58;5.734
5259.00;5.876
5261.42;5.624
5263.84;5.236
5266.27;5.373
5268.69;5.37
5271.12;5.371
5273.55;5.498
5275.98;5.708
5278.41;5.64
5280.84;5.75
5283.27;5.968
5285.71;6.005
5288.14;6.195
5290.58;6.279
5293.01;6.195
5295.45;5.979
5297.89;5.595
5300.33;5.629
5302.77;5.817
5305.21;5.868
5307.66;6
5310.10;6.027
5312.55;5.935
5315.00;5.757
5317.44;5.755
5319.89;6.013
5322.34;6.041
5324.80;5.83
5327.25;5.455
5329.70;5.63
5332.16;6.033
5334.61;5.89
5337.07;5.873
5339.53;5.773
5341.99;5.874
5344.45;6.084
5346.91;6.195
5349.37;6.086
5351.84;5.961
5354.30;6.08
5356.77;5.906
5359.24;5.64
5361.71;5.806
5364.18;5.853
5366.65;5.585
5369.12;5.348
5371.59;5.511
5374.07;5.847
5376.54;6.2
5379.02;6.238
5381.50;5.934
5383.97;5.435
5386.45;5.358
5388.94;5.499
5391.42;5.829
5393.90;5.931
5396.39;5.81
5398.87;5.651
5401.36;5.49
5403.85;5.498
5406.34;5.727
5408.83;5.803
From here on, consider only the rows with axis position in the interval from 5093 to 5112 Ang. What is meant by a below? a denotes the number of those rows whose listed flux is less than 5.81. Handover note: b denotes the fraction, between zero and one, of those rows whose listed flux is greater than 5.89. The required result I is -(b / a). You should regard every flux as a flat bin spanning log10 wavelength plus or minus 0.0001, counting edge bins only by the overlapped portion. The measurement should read -0.4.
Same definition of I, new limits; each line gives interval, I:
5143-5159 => -0.9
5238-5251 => -0.4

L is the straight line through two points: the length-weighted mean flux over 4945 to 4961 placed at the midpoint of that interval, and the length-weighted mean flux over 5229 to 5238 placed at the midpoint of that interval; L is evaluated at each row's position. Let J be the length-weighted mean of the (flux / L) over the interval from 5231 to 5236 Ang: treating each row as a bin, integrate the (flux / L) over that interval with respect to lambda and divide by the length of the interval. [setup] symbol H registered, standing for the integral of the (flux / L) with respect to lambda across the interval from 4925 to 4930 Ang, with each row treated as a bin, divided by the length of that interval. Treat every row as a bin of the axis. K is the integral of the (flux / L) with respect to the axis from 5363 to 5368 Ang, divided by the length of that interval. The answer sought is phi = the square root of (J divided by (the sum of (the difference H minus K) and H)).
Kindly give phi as 1.001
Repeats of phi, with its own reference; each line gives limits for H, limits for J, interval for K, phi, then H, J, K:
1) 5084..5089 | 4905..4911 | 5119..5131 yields 1.022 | 1.00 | 1.01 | 1.04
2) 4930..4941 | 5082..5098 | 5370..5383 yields 1.012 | 1.01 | 1.00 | 1.05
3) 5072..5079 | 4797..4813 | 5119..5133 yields 1.071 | 0.96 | 1.02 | 1.04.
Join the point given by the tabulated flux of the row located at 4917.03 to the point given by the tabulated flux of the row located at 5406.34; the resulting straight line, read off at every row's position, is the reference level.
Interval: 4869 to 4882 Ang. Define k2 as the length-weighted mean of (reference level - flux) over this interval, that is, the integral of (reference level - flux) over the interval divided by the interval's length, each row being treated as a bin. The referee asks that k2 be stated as 0.4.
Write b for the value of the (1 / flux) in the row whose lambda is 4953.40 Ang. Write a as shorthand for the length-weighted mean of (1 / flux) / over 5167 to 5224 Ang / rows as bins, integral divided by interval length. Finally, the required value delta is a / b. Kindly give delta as 1.11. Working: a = 0.177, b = 0.159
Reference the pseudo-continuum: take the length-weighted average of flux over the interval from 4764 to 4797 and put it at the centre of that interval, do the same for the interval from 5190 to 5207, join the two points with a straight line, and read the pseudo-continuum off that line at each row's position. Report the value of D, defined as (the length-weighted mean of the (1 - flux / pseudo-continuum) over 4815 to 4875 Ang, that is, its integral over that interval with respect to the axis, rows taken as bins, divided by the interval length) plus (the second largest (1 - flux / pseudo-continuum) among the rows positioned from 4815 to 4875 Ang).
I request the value 0.266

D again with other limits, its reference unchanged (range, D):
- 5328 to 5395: -0.025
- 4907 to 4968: -0.011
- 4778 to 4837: 0.010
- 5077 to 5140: -0.004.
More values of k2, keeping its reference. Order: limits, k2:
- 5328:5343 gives 0.0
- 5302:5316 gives -0.1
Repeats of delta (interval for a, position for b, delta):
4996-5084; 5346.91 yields 1.03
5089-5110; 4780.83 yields 1.05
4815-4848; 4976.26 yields 1.03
